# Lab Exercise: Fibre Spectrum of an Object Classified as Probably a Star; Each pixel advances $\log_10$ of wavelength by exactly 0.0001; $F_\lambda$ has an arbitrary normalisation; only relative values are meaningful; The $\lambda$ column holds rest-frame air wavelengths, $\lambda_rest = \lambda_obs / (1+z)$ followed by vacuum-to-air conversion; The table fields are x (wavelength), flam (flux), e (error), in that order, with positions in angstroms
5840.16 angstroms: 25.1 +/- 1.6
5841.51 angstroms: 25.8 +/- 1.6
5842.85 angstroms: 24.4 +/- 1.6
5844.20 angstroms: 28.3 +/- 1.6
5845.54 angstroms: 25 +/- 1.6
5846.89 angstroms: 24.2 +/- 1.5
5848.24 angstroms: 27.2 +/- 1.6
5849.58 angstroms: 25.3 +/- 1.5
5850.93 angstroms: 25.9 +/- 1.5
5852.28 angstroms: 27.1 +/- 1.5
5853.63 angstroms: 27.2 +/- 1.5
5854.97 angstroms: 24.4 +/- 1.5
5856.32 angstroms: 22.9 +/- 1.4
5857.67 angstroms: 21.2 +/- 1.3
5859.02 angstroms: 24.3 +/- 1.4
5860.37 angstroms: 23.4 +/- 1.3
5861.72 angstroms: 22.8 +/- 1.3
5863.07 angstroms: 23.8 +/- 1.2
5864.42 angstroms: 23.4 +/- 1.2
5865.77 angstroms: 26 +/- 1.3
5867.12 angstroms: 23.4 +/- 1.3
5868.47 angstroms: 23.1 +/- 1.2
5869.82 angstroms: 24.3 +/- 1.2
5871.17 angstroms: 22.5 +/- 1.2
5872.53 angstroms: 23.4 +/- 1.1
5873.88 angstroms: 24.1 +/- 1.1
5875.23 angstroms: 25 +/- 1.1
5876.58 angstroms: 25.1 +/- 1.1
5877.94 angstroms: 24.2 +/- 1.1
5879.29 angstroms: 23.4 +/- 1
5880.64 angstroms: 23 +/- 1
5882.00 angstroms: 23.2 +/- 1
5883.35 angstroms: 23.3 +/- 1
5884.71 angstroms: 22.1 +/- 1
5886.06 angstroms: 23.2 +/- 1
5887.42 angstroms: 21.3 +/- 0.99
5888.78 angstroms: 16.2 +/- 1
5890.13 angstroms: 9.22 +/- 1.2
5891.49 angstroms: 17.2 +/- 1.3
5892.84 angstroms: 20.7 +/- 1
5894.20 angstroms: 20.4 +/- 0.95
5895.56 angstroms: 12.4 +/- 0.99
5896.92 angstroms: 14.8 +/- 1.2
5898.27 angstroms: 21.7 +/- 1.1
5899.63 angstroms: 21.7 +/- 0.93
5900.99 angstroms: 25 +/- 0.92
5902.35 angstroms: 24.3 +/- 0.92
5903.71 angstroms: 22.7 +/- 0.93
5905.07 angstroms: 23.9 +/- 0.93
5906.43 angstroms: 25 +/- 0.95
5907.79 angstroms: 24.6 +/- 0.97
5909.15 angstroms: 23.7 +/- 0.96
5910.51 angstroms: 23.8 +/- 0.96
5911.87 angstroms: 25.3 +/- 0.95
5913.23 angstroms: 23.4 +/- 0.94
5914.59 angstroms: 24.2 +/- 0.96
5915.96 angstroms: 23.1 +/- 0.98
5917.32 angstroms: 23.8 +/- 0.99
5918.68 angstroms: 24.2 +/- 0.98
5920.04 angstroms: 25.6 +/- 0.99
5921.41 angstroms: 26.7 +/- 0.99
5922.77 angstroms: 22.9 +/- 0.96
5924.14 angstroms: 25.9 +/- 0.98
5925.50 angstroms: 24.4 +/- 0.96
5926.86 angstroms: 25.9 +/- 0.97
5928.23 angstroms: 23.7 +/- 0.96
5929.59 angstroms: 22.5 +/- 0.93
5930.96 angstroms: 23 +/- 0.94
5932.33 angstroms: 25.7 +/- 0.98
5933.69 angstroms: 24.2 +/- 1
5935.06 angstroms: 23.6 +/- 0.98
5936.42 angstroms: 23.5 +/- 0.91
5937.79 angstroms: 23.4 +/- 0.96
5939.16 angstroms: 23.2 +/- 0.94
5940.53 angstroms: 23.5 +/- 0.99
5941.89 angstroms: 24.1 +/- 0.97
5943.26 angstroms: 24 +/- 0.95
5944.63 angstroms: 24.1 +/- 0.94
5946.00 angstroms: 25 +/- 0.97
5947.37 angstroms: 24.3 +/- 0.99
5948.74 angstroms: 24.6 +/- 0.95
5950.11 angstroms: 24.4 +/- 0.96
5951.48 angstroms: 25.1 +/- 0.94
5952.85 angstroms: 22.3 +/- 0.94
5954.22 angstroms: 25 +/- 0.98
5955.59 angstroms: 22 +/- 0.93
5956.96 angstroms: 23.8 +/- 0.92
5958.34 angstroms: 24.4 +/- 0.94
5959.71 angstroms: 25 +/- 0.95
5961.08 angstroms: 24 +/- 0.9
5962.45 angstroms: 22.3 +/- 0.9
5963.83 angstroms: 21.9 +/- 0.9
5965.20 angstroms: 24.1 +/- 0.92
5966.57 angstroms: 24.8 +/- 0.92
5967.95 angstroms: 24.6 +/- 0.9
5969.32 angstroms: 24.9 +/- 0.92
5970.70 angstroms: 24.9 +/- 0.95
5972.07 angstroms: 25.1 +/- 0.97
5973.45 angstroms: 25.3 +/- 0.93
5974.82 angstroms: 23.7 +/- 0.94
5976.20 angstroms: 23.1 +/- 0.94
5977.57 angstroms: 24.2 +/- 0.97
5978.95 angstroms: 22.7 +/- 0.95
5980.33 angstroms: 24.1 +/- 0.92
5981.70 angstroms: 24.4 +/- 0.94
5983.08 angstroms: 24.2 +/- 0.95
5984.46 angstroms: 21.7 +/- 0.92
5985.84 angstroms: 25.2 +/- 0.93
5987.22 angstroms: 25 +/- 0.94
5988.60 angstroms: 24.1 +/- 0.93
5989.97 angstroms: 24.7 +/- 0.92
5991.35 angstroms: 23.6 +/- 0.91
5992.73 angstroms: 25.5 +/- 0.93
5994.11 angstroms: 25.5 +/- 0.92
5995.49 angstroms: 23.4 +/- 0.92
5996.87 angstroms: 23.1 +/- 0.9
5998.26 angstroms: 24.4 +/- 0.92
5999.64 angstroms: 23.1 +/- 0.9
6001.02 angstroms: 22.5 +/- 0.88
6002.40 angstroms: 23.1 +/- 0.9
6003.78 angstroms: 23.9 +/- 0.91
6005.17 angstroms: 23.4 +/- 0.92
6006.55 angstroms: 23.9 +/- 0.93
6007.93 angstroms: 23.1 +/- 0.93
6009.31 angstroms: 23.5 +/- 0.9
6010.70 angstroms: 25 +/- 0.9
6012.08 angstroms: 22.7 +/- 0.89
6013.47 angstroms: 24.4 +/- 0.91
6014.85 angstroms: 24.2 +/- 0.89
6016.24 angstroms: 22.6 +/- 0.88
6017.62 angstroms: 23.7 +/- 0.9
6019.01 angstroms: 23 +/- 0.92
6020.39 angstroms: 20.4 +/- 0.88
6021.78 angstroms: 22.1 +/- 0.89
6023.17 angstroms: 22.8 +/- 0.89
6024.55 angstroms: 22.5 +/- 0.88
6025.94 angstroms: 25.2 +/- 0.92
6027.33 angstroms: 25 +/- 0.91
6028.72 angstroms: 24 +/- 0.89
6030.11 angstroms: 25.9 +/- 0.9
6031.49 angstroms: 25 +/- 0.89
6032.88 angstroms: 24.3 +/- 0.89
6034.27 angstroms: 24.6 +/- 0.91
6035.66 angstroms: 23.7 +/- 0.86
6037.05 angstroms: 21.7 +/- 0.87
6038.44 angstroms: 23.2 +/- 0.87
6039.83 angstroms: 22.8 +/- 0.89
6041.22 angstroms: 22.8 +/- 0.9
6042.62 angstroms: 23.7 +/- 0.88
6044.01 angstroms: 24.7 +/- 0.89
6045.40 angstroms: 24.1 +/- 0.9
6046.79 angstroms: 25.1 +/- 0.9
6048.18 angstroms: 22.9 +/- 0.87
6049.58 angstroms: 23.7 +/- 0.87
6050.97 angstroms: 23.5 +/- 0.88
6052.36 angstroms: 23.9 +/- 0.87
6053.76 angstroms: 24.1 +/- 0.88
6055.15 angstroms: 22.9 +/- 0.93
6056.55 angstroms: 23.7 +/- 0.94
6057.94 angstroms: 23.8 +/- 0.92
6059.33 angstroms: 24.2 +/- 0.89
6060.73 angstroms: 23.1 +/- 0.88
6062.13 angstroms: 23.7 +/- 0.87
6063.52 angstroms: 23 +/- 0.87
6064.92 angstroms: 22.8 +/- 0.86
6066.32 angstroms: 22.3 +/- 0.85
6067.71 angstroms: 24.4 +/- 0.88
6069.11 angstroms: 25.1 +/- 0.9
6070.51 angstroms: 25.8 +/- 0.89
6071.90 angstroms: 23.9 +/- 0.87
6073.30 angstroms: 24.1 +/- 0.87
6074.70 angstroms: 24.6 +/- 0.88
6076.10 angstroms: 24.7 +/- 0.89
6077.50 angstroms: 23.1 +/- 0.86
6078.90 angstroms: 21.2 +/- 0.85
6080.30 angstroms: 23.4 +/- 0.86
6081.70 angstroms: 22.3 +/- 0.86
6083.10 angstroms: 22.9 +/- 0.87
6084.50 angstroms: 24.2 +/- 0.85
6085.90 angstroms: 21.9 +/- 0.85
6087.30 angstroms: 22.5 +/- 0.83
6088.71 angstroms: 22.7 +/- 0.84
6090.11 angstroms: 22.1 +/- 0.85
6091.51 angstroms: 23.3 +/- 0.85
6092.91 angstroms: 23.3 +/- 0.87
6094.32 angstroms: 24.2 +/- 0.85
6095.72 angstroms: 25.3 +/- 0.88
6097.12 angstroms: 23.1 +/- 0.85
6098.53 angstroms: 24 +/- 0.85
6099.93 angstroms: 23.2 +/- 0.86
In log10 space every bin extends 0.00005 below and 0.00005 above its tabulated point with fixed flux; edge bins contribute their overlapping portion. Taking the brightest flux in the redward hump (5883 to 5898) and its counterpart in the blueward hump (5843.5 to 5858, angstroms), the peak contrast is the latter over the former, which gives 1.21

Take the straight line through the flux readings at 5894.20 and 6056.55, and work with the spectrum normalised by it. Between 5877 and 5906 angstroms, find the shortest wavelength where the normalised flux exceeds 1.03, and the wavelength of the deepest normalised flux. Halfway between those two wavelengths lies 5884.0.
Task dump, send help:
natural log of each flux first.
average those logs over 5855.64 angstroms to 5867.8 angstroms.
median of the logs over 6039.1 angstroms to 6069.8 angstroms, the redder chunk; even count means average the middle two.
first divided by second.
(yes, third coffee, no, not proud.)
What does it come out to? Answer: 0.996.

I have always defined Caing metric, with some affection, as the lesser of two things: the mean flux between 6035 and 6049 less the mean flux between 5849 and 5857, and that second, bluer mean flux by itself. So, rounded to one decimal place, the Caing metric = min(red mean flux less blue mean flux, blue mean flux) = -2.0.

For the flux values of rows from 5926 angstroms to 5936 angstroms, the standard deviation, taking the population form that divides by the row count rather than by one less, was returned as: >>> 1.2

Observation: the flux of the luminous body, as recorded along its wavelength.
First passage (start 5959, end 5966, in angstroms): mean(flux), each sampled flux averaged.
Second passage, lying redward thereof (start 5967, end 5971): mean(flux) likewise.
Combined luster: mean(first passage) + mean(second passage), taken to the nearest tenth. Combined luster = 48.3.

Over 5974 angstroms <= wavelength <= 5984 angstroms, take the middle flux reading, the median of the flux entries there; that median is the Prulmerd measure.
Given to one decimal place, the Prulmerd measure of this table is 24.1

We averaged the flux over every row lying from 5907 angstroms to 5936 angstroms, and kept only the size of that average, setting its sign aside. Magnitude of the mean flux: 24.3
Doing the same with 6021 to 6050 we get 23.8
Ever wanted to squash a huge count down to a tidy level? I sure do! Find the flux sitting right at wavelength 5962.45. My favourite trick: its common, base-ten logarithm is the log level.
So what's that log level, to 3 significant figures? 1.35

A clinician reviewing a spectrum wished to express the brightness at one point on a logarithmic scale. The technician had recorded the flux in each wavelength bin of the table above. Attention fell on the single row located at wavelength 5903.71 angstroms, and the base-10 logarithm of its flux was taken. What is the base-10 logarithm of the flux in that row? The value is 1.36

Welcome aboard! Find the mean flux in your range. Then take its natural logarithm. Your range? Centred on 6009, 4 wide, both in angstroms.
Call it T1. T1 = 3.17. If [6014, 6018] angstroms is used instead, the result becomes 3.16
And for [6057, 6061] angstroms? 3.17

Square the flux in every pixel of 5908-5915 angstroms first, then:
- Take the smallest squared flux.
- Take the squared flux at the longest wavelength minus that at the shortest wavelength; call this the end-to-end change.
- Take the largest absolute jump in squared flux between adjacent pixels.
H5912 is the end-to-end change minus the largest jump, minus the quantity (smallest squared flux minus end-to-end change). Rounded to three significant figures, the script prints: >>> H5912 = -592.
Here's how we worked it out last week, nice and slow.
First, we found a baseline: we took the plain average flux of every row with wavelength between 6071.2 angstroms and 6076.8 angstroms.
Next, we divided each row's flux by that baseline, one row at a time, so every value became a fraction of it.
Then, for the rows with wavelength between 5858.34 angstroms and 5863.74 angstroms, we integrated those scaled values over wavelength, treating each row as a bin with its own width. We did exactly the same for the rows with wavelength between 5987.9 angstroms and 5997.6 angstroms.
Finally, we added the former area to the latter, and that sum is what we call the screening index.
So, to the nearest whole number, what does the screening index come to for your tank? 15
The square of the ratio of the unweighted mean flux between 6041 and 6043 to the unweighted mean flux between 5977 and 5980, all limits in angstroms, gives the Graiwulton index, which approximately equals 0.98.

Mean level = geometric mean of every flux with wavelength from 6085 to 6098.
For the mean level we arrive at 23.1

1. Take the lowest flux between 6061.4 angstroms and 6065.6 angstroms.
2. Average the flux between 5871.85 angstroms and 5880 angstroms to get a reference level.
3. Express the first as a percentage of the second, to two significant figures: 94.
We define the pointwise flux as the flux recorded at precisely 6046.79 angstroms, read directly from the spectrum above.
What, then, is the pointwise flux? 25.1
